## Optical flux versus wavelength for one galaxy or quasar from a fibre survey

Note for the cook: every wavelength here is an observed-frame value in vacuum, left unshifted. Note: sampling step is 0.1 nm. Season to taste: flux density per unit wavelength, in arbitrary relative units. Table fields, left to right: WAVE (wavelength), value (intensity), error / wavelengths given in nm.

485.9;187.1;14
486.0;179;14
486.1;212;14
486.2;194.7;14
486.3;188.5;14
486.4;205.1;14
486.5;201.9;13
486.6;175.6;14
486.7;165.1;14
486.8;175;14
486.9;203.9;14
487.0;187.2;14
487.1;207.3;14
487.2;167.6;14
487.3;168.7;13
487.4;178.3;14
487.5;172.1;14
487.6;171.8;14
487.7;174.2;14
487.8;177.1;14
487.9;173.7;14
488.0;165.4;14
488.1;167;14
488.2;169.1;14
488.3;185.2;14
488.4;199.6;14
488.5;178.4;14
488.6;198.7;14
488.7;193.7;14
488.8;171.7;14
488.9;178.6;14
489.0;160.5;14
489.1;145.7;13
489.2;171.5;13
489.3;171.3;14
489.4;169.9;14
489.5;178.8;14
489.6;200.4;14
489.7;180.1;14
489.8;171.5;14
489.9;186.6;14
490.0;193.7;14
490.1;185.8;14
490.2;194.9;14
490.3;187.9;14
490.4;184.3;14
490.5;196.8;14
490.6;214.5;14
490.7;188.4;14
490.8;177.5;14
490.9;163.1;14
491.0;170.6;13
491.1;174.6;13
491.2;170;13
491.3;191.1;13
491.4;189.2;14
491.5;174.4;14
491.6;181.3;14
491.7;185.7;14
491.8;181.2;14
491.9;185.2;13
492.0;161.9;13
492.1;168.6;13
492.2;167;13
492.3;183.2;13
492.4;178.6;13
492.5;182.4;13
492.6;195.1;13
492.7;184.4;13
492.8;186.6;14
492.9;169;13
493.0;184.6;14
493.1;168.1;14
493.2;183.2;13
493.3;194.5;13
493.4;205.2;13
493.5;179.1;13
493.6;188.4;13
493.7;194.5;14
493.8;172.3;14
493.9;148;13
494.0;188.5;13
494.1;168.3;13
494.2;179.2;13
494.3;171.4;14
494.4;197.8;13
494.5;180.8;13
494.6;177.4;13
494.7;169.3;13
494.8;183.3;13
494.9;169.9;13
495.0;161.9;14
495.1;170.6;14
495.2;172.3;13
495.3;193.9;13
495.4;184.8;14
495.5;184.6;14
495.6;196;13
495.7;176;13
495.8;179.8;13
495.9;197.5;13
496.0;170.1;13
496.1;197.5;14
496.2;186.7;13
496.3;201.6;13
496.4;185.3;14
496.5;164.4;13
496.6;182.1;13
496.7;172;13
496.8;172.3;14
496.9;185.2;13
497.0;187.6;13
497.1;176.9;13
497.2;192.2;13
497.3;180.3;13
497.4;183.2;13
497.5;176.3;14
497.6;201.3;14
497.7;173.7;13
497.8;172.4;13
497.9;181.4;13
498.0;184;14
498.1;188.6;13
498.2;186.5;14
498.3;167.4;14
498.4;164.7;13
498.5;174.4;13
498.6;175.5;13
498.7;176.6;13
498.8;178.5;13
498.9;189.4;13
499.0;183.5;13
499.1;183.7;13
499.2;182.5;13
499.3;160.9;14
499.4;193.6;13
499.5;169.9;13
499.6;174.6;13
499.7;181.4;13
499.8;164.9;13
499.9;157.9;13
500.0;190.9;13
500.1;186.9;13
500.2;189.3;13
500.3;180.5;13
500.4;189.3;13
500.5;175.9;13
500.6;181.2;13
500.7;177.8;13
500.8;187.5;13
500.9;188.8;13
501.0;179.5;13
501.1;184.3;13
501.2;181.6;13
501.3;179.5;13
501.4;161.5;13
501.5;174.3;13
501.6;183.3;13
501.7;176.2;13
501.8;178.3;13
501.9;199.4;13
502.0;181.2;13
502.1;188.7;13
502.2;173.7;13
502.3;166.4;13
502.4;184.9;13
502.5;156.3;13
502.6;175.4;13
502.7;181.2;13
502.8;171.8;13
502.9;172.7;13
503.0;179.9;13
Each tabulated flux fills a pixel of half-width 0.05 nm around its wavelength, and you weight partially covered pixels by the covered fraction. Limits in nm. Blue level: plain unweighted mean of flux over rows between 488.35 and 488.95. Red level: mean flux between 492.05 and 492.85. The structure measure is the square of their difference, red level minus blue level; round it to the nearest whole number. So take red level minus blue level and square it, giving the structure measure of 37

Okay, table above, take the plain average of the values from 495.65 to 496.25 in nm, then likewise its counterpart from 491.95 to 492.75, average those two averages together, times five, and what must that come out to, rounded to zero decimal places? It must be 906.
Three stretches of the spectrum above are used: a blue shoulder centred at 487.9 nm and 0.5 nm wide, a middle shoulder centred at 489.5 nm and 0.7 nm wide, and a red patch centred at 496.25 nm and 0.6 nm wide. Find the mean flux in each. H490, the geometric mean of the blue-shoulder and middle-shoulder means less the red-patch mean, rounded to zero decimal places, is -10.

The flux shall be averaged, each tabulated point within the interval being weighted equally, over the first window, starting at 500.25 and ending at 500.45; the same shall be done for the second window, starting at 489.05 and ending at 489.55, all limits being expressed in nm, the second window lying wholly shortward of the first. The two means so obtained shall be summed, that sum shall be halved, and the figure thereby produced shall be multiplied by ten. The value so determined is 1762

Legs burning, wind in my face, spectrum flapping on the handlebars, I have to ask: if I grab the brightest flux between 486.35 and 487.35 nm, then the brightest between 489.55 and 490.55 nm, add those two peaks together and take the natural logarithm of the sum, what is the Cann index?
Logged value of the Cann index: 6.011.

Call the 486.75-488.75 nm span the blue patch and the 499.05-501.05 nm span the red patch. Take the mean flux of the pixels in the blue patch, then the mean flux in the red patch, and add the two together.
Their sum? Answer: 361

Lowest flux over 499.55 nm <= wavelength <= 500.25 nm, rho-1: 157.9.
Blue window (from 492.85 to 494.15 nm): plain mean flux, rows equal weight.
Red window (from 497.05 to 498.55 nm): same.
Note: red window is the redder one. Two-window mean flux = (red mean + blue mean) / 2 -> 180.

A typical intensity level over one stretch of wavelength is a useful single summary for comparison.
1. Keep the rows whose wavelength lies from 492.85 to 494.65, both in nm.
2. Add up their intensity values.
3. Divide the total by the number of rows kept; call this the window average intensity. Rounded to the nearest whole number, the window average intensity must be 181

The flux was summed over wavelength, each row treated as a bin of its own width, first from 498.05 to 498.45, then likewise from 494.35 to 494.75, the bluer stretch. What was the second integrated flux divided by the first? 1.03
